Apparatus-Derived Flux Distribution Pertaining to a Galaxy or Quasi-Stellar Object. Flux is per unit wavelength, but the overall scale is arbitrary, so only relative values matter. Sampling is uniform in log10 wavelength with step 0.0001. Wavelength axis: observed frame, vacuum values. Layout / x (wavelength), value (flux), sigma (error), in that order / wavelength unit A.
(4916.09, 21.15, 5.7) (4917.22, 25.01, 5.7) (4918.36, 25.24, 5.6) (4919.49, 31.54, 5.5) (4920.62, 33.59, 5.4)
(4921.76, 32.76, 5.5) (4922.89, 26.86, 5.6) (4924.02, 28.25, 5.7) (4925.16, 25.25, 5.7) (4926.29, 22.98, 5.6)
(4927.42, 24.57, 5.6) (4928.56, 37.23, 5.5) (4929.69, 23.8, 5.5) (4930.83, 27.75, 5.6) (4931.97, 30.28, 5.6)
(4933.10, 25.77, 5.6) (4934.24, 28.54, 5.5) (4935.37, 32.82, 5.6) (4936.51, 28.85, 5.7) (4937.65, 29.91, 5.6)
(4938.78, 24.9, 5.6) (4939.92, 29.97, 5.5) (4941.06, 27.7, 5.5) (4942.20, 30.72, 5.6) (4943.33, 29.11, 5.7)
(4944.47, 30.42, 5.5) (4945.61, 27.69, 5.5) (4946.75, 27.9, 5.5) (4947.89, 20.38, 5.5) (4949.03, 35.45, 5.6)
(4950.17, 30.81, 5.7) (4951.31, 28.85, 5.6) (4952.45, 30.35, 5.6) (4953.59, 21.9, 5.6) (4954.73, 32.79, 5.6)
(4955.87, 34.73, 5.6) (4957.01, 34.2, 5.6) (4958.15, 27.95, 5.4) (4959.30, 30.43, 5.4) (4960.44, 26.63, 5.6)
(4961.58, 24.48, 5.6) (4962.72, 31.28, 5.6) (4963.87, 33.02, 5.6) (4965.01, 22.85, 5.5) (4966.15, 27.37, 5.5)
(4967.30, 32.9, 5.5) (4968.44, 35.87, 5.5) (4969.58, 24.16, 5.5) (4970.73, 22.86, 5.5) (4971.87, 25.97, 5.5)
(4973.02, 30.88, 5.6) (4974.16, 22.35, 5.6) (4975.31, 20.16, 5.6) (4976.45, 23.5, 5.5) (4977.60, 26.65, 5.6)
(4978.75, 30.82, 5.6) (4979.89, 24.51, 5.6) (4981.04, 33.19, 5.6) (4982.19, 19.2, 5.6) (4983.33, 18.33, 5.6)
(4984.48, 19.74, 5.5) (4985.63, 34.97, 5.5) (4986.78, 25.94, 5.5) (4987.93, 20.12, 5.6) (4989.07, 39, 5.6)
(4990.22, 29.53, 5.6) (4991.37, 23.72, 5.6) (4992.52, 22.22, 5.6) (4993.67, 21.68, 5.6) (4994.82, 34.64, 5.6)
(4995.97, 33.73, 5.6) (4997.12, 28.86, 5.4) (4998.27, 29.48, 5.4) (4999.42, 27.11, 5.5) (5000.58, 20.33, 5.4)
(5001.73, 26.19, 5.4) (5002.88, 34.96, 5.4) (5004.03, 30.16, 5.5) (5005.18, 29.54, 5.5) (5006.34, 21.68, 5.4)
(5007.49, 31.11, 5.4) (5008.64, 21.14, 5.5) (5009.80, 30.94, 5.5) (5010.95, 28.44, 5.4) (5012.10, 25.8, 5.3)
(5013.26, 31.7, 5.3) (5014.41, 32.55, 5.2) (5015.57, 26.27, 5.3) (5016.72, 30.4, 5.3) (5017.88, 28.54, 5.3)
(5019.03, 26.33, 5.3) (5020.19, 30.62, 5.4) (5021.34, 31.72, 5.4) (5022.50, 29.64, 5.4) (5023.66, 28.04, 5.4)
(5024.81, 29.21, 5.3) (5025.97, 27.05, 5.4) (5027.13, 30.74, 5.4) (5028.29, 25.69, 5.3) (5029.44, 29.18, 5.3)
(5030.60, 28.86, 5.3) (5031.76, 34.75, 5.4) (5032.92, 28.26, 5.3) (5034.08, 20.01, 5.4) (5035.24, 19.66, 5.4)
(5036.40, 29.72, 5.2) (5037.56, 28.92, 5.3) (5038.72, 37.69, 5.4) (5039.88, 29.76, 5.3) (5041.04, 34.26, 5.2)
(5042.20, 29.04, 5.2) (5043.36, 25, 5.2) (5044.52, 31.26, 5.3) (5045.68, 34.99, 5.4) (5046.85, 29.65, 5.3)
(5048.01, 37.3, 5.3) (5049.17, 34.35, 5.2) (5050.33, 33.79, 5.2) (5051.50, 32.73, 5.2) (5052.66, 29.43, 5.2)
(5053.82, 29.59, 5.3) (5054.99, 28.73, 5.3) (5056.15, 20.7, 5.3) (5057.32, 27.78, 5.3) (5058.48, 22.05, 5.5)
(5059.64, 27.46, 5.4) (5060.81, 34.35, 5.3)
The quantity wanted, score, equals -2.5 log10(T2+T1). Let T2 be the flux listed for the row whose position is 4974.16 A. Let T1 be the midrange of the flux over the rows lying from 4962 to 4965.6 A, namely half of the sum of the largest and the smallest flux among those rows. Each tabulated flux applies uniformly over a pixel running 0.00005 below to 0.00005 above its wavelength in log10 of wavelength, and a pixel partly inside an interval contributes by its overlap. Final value -4.25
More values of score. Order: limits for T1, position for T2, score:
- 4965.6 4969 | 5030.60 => -4.45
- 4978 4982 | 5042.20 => -4.41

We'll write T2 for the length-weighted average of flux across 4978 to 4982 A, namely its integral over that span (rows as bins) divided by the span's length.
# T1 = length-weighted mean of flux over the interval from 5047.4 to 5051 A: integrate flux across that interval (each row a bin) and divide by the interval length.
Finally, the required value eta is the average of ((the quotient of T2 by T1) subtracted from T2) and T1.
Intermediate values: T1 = 35.0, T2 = 28.4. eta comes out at 31.3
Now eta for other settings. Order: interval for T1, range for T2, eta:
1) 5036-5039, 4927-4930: 30.0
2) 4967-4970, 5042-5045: 29.3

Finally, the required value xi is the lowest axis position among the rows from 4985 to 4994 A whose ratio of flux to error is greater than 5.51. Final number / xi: 4985.63 A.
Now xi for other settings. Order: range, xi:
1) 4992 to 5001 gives 4994.82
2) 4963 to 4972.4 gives 4963.87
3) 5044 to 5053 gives 5044.52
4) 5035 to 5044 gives 5036.40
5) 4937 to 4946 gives 4944.47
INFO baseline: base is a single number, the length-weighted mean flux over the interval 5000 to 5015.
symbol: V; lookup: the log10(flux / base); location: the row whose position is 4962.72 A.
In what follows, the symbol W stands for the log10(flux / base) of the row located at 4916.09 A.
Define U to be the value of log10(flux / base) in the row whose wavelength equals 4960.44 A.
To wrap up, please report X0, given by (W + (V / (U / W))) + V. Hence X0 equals 0.19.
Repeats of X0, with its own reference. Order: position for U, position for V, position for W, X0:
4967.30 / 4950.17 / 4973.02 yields 0.11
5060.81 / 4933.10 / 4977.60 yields -0.05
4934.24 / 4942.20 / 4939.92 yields 0.22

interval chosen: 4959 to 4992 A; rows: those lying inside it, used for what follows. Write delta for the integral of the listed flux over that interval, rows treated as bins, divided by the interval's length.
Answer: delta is 26.9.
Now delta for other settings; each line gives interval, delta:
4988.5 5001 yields 28.3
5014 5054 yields 29.9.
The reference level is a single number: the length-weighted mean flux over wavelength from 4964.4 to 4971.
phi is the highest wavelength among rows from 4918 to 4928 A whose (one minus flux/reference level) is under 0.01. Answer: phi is 4924.02 A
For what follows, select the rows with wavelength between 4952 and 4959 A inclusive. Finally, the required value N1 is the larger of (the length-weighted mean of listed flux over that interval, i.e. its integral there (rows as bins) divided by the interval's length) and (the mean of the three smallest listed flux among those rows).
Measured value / 30.3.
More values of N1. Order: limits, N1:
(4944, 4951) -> 28.7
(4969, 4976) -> 24.4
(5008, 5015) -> 28.4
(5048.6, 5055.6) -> 31.4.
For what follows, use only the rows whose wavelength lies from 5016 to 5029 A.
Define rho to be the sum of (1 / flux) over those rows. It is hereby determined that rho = 0.382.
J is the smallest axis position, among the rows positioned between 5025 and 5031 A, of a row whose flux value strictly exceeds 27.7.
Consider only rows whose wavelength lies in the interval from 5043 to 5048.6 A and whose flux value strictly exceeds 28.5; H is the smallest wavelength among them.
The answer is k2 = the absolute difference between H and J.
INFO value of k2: 17.4 A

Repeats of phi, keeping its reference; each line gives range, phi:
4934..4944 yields 4943.33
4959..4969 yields 4968.44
